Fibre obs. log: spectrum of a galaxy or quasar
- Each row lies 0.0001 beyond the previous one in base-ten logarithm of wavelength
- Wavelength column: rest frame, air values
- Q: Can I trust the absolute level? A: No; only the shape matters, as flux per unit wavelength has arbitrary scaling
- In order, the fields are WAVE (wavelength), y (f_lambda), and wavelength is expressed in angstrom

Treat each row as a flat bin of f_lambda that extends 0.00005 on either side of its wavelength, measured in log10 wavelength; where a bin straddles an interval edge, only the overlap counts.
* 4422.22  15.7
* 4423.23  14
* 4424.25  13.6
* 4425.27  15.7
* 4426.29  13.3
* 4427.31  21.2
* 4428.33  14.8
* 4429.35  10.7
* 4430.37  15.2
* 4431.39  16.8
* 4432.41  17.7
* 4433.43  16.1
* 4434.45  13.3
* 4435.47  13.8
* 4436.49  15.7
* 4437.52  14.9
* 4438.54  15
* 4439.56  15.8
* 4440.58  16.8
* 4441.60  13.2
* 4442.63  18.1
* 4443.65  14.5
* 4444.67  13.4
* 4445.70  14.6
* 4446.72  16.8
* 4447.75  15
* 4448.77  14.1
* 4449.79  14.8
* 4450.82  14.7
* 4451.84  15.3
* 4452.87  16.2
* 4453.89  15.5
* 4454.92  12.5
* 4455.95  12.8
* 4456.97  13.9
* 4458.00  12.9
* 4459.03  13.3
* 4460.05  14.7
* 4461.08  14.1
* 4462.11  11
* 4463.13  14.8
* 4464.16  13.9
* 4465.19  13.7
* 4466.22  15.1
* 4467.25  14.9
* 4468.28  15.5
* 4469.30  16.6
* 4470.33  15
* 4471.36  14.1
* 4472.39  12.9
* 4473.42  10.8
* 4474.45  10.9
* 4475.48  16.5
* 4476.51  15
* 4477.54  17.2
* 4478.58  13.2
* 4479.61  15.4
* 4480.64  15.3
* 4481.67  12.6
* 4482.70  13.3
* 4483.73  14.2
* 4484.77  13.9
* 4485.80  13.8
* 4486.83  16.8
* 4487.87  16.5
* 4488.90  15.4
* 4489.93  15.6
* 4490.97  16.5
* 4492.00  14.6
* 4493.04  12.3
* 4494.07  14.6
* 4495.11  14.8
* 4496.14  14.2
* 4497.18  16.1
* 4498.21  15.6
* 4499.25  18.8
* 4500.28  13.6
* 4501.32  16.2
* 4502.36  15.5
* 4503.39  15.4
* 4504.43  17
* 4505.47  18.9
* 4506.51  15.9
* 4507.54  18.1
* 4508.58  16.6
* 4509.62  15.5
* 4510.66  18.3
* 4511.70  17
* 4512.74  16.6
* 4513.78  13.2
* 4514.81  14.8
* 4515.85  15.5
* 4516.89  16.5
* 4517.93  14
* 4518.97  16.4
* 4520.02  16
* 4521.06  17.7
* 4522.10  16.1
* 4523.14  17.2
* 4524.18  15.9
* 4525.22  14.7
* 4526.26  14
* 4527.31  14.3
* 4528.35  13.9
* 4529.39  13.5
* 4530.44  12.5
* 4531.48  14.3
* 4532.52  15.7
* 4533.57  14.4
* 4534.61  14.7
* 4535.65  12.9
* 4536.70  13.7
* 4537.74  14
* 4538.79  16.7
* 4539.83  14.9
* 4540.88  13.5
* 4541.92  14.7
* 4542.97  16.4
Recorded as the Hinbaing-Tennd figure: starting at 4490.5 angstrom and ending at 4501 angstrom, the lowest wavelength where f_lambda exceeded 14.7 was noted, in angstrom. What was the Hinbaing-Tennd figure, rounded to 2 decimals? 4490.97 angstrom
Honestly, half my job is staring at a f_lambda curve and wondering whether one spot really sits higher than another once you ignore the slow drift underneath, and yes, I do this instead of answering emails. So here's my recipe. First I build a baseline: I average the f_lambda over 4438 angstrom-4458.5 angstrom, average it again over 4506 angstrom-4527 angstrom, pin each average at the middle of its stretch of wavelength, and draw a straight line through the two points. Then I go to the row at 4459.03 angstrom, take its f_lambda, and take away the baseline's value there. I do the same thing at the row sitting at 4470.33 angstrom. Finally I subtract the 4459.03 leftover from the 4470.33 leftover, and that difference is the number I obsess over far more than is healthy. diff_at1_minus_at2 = 1.5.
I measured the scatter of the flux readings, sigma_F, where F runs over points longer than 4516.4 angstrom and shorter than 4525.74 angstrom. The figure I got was 1.1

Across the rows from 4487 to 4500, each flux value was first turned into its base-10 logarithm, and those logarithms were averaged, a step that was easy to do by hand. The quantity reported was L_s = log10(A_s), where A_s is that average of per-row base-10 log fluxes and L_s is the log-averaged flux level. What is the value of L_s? 0.074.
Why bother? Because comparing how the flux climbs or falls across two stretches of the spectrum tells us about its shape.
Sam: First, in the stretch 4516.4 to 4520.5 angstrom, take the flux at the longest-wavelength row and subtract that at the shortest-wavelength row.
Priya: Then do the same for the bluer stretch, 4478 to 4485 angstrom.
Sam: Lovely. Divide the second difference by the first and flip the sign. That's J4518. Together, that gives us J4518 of 1.4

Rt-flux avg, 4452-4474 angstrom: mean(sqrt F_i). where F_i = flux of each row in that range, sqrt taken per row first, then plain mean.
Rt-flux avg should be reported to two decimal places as 3.74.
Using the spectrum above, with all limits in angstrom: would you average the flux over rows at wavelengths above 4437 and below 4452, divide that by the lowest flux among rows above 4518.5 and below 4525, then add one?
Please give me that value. 1.95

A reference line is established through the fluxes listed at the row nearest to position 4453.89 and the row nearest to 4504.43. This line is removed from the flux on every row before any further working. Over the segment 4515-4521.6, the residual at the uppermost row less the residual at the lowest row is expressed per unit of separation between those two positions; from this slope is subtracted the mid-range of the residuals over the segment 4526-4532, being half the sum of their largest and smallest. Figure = 4.7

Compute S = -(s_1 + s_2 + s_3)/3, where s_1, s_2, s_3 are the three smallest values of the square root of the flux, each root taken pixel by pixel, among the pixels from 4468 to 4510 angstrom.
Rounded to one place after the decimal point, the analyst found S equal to -3.4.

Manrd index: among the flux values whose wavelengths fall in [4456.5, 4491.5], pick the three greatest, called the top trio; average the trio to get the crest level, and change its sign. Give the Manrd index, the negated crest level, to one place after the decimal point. -16.9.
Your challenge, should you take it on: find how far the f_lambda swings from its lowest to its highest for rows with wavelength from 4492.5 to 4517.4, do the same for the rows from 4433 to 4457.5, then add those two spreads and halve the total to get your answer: 6.10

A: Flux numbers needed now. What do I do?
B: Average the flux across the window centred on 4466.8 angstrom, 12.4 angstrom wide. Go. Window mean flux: 14.3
